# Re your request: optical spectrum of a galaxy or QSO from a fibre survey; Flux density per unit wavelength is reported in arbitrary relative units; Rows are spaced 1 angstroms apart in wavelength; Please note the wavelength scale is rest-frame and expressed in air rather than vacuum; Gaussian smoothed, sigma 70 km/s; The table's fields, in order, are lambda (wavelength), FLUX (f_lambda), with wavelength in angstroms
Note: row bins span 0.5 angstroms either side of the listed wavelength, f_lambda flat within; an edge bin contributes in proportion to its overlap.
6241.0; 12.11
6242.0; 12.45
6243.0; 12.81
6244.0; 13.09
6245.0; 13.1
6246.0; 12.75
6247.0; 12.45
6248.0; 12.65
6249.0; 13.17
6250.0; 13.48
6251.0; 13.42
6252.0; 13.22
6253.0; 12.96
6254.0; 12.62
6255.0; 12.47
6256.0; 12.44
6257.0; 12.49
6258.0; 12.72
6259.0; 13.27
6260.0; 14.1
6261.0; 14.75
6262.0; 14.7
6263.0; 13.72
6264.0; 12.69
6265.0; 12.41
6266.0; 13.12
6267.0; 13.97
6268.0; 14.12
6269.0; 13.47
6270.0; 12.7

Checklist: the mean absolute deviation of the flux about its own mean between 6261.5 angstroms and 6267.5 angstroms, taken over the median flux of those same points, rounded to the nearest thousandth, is 0.052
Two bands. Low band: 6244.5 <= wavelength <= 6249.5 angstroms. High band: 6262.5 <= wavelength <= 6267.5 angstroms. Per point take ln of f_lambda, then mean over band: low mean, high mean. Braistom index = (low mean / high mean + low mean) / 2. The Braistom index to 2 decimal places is 1.77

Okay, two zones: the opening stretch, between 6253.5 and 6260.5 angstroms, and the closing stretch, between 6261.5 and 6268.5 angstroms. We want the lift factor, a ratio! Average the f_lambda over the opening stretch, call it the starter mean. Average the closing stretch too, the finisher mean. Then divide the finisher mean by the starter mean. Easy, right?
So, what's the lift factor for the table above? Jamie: 1.051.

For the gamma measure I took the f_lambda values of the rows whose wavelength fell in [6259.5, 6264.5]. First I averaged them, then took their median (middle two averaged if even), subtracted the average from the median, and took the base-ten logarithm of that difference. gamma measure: -0.97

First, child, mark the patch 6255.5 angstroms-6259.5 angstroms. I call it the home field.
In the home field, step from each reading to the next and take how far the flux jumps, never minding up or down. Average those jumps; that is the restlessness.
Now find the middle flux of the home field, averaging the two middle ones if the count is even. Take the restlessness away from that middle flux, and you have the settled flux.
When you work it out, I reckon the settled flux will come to 12.3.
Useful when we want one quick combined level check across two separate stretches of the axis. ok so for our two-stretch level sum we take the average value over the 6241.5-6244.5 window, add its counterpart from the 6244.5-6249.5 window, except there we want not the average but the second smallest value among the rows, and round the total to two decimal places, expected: 25.43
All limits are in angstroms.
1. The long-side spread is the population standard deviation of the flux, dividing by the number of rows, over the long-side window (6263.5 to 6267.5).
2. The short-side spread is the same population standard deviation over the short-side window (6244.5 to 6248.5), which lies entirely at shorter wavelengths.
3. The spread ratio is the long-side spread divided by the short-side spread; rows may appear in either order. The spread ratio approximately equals 2.5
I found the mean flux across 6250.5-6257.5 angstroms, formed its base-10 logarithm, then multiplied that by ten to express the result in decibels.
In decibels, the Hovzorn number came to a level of 11.07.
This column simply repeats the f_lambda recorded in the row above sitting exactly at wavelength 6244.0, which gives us 13.09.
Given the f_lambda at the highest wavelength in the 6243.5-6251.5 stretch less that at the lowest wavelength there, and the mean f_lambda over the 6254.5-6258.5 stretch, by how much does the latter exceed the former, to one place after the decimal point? 12.2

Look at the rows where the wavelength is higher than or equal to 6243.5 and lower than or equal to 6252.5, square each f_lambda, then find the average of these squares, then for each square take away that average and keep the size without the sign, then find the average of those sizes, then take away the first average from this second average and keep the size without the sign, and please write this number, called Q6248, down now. 163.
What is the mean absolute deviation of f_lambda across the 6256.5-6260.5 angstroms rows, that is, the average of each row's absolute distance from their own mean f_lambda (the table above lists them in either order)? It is 0.54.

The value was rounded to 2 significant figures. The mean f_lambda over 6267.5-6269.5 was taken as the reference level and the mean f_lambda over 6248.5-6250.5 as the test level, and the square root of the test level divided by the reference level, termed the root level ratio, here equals 0.98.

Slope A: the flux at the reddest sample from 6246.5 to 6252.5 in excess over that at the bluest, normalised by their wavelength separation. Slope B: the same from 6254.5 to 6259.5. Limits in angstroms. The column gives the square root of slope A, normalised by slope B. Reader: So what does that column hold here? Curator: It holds 2.0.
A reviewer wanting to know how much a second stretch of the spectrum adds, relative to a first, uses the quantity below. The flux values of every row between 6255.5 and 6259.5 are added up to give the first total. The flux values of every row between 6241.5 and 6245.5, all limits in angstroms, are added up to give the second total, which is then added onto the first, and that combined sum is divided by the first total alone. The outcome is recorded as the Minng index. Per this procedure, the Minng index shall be 2.01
